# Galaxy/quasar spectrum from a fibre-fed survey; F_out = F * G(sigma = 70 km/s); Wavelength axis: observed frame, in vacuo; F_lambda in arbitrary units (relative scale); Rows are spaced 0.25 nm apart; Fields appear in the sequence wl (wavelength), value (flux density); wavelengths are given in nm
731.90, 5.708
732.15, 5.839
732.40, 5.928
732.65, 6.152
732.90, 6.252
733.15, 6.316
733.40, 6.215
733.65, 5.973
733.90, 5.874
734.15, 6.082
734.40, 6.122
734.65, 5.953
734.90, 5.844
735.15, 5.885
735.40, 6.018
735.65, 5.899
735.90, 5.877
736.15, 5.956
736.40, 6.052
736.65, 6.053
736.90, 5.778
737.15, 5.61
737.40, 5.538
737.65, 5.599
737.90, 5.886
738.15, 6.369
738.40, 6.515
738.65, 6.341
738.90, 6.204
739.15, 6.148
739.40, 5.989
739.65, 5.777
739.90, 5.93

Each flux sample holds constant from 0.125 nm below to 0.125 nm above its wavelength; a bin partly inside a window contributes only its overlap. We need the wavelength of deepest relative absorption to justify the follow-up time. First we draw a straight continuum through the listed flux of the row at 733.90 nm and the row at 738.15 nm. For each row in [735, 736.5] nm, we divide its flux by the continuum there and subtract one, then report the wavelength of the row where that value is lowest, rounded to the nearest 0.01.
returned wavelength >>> 735.90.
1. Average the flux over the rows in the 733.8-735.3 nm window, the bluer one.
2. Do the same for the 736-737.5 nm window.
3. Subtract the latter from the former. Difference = 0.13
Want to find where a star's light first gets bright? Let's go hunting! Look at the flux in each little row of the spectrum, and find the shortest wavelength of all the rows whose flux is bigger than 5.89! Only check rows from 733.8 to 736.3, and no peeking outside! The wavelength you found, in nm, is 734.15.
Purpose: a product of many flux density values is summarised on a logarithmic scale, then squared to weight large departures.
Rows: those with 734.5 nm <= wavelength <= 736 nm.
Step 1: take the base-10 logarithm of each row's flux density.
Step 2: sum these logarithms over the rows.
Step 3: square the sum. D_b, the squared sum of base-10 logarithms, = 21.4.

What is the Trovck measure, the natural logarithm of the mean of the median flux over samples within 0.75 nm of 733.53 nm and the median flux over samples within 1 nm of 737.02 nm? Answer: 1.79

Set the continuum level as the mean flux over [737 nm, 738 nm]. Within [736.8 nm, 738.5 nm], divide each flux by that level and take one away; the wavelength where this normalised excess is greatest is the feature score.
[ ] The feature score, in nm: 738.40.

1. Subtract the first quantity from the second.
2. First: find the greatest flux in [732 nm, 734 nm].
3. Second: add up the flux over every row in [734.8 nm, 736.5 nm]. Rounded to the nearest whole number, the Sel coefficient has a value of 35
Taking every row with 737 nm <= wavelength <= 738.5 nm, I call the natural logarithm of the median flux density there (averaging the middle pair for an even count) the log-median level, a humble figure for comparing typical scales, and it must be 1.749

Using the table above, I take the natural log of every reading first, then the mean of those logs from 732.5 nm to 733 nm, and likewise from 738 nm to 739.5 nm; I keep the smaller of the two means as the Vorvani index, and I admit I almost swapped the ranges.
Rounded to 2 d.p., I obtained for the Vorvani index 1.82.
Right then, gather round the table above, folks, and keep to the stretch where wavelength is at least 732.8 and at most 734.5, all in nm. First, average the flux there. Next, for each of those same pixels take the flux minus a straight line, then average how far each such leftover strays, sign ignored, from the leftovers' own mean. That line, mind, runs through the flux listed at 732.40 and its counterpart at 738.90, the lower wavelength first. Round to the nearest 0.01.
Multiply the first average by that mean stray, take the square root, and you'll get 0.92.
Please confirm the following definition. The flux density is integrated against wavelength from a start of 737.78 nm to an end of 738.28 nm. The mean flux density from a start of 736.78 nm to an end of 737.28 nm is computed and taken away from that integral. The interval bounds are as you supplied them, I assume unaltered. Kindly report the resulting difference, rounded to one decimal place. -2.6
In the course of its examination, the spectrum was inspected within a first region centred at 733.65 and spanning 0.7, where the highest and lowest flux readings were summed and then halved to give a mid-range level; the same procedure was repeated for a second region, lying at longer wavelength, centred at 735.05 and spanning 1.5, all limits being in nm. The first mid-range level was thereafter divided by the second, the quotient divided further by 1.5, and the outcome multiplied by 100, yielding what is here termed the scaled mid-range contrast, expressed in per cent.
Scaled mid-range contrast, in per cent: 67.4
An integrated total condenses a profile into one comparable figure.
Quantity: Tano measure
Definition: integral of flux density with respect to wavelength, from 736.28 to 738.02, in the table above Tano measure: 10.1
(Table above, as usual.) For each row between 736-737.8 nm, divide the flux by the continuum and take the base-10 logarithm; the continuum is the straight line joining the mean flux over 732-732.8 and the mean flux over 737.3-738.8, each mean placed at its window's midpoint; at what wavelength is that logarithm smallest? 737.40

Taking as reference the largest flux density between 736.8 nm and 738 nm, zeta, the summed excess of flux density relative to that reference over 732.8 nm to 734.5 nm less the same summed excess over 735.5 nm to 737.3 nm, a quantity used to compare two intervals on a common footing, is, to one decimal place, 1.6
